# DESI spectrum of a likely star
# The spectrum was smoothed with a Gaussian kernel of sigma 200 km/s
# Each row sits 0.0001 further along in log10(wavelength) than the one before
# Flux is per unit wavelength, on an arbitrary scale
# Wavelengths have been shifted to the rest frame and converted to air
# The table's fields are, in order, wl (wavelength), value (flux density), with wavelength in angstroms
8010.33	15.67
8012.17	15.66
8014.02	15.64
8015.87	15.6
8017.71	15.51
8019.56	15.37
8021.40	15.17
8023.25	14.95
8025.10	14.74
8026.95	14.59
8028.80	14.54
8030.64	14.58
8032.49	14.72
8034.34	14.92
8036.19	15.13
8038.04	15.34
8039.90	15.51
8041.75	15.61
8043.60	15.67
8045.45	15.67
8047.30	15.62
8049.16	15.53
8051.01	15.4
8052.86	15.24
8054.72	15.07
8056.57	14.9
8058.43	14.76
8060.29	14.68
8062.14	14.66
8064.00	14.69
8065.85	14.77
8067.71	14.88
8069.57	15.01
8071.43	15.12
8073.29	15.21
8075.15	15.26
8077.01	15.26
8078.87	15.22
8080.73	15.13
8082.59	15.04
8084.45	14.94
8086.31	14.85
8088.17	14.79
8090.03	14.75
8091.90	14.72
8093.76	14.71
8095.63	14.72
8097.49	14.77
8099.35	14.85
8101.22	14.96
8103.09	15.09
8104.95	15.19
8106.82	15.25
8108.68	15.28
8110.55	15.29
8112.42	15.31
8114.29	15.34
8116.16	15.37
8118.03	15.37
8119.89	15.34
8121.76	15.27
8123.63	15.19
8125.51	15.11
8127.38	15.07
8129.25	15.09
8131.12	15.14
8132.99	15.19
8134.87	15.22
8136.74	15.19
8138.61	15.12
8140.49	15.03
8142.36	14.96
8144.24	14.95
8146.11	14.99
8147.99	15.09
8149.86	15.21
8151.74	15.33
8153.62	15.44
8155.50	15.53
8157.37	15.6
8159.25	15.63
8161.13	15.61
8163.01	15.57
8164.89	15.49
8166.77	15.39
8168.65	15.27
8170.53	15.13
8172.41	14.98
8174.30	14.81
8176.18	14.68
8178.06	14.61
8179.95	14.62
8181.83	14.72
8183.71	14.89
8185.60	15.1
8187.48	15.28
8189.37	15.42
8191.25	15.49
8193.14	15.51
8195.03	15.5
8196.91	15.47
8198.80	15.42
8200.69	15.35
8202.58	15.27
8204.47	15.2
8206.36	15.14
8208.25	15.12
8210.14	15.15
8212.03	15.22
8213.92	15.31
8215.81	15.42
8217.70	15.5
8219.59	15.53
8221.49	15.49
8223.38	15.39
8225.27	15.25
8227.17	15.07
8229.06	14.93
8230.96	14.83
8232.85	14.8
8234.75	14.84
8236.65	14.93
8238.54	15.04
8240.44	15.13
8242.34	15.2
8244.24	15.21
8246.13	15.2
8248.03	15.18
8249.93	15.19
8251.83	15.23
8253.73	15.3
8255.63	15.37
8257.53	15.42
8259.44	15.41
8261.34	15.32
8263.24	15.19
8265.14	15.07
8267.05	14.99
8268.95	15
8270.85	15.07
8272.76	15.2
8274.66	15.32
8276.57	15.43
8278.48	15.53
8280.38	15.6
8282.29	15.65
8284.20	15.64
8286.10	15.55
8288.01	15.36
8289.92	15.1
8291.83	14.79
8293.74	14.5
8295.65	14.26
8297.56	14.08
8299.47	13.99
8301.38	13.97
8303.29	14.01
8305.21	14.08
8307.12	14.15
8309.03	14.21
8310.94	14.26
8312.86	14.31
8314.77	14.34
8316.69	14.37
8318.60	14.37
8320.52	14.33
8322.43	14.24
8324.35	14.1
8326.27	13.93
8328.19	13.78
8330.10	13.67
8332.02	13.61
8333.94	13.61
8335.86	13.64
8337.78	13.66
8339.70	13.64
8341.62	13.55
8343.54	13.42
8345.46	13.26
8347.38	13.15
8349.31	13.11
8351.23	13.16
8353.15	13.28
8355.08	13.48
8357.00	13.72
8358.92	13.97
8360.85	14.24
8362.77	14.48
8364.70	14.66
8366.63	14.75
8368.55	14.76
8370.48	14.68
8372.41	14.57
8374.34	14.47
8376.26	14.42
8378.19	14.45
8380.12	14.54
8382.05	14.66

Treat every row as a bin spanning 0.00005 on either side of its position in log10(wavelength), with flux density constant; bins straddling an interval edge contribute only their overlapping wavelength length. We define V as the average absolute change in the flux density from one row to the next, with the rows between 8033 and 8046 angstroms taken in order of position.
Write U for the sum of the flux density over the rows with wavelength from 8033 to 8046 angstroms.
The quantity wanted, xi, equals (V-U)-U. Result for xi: -216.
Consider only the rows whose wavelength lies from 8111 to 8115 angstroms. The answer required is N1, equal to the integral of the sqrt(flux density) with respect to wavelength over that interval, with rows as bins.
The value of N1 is 15.6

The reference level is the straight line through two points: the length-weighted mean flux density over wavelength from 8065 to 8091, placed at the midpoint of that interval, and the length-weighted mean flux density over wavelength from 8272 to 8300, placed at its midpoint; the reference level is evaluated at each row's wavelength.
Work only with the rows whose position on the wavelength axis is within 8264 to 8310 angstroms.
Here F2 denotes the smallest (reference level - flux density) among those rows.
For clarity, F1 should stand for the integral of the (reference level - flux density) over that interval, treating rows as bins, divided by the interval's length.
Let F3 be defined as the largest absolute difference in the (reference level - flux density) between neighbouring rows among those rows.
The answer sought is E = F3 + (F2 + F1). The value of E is 0.0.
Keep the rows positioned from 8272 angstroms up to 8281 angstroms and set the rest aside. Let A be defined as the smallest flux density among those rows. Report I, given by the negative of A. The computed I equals -15.2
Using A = 15.2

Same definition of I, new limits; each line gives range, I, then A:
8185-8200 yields -15.1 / 15.1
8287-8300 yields -14.0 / 13.99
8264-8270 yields -15.0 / 14.99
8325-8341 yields -13.6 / 13.61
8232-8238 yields -14.8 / 14.8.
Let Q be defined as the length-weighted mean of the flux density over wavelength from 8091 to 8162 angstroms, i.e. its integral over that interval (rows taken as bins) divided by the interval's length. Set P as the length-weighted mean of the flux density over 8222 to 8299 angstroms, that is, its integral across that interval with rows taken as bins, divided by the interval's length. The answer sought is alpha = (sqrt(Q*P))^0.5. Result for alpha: 3.89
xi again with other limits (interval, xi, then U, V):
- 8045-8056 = -185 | 93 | 0.120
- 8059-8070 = -177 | 89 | 0.074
